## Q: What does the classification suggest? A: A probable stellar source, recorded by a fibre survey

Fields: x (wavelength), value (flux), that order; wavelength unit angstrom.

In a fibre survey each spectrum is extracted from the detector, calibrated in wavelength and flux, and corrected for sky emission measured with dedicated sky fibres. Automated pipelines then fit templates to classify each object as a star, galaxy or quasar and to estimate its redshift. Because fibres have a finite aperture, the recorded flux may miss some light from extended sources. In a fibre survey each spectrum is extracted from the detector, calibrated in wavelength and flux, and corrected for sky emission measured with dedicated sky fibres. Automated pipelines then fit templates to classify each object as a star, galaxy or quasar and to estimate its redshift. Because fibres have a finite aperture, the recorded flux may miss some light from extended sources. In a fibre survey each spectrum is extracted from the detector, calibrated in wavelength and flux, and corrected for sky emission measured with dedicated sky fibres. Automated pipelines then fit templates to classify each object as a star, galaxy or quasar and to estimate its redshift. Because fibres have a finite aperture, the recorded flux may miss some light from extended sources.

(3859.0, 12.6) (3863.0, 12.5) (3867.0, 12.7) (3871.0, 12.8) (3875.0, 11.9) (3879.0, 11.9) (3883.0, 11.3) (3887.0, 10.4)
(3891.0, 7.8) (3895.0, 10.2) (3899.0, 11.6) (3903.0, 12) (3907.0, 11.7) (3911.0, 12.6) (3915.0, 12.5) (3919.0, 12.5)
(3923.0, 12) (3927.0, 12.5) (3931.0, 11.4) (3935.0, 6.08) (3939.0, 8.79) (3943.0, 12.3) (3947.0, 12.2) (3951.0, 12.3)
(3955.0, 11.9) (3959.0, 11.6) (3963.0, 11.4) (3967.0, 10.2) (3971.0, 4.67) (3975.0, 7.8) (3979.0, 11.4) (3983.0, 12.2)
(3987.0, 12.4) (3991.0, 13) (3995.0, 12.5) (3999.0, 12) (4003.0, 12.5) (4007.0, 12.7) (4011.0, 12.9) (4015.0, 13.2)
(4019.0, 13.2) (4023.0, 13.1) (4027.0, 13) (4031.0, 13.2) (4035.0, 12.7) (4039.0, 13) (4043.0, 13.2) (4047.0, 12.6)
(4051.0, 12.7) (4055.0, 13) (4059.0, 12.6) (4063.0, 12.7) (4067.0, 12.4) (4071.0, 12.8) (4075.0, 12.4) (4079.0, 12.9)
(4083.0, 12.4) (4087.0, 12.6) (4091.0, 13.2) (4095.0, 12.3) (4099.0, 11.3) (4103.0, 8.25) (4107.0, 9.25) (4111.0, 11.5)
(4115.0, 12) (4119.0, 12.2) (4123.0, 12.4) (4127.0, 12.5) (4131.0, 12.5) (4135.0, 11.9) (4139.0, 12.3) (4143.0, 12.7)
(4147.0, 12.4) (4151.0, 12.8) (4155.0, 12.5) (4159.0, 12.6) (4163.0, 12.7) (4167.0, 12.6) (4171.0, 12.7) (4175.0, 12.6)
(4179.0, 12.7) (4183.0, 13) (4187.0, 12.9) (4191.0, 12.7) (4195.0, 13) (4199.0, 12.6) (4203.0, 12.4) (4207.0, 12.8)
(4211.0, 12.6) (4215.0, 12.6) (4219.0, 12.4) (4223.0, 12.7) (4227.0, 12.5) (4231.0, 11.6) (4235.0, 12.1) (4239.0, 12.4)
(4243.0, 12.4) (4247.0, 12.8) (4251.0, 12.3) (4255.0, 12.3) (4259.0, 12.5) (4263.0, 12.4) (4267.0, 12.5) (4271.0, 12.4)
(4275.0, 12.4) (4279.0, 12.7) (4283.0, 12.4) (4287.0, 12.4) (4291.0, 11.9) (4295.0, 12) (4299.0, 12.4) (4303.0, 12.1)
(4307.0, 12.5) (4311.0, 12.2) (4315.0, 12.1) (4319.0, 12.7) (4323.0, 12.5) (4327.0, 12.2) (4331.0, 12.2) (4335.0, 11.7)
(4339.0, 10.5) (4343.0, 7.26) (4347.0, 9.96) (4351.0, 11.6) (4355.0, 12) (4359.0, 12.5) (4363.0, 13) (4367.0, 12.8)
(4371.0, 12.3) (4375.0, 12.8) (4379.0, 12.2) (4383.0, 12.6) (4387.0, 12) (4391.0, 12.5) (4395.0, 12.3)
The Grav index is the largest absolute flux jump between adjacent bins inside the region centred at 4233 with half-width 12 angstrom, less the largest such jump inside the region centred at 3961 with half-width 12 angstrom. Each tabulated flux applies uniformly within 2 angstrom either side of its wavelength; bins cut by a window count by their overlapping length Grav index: -4.6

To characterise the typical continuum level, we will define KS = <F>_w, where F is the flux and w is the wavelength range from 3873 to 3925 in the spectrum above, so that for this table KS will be 11.4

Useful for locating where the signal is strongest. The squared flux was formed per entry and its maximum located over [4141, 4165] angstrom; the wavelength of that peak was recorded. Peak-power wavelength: 4151.0 angstrom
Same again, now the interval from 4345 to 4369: 4363.0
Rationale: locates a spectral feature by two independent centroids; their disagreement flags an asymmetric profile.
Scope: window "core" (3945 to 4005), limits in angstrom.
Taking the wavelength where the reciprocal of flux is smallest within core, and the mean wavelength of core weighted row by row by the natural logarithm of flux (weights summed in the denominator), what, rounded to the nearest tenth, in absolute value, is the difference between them 15.8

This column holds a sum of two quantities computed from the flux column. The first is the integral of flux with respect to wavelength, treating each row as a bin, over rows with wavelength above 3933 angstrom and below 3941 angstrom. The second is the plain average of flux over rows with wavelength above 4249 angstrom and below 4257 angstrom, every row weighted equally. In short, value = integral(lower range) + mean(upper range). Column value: 72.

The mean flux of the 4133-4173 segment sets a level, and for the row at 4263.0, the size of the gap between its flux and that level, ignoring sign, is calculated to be 0.12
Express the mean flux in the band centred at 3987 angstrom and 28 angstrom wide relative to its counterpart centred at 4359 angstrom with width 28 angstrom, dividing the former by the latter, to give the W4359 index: 0.97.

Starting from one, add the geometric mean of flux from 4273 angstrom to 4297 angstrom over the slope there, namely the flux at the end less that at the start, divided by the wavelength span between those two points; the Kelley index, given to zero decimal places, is -614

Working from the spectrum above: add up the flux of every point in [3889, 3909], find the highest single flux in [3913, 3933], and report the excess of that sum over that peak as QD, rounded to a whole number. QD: 41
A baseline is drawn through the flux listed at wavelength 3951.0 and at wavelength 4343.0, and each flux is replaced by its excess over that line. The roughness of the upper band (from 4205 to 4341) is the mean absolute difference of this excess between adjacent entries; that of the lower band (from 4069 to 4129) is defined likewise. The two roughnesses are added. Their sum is 1.1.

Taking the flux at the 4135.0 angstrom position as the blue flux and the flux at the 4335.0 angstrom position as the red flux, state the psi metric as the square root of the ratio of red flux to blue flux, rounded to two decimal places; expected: 0.99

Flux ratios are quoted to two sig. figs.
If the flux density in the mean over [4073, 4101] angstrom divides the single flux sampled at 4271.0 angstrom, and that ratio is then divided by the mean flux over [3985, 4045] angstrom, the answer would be 0.078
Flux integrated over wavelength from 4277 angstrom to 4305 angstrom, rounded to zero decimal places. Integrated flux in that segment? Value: 344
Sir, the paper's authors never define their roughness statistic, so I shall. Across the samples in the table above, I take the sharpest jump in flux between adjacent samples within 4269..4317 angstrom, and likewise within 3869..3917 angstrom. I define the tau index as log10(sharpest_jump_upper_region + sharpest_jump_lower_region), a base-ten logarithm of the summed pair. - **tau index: 0.49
